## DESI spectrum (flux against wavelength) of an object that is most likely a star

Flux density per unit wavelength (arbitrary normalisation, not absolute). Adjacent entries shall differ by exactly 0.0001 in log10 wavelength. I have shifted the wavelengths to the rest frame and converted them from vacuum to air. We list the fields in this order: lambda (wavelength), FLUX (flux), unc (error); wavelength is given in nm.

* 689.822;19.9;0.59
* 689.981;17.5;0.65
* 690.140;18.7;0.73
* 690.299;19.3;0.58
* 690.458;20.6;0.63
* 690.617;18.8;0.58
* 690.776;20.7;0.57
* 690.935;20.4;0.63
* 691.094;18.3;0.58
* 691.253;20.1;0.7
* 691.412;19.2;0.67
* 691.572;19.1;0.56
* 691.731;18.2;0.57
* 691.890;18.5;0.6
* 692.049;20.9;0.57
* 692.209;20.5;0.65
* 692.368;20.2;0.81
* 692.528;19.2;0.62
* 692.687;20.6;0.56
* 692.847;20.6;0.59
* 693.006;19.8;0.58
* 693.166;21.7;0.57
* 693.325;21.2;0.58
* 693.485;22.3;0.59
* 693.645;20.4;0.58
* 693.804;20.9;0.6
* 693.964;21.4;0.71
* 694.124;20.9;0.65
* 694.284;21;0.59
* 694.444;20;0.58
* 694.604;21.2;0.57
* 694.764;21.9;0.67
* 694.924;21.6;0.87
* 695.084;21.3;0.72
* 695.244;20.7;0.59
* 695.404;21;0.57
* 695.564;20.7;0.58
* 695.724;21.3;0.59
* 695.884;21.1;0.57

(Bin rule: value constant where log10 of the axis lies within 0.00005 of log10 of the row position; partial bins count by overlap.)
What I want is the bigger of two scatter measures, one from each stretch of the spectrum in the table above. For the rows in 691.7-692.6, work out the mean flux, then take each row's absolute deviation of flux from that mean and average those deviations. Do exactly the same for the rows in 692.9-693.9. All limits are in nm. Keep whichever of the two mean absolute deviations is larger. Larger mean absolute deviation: 0.95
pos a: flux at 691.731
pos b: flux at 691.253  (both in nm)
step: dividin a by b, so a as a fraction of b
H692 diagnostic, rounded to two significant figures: 0.91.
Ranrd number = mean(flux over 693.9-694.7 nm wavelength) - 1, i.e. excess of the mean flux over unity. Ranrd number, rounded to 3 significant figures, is 19.9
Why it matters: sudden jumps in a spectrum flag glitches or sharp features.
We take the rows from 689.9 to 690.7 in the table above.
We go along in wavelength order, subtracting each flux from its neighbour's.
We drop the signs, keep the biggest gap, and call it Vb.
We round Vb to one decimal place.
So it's 1.8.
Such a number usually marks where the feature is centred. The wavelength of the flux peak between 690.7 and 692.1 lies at 692.049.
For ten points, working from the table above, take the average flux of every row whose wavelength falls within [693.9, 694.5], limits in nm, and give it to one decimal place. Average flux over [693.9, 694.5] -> 20.8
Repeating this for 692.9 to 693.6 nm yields 21.2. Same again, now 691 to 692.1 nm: 19.2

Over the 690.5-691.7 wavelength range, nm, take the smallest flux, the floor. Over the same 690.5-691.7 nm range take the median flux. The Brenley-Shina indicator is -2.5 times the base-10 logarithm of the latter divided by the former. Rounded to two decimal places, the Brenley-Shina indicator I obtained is -0.05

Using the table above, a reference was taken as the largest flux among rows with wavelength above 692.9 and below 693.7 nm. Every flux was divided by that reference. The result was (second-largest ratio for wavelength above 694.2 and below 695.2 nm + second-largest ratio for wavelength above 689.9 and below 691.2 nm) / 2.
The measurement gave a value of 0.946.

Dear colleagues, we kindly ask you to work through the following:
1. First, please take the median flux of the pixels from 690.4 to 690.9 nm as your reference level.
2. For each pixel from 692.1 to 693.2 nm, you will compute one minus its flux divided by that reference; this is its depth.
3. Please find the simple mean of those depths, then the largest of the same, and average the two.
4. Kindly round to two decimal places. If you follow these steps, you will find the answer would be 0.04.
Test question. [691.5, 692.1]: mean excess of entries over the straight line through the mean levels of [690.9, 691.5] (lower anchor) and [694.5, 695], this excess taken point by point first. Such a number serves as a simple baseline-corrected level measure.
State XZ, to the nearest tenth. -0.7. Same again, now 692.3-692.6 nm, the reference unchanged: -0.5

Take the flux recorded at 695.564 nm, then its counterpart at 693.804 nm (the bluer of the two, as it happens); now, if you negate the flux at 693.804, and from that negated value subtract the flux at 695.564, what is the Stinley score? -41.6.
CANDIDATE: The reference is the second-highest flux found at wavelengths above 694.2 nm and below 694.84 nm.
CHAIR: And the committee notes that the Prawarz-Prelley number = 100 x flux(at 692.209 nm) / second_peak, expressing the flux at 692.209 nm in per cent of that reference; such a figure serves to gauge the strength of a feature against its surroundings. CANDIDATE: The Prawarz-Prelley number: 97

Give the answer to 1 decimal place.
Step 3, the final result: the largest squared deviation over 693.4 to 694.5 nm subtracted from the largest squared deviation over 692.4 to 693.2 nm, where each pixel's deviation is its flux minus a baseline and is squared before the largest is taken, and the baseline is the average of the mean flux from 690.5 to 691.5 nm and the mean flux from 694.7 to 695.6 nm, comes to -1.9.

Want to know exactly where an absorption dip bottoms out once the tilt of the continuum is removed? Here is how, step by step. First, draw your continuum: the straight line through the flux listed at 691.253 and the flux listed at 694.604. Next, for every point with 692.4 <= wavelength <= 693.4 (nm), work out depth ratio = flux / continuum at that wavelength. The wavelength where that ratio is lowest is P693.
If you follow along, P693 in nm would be 692.528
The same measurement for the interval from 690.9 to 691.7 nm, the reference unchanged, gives 691.094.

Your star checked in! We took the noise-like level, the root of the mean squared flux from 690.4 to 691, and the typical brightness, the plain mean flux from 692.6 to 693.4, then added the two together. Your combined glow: 40.9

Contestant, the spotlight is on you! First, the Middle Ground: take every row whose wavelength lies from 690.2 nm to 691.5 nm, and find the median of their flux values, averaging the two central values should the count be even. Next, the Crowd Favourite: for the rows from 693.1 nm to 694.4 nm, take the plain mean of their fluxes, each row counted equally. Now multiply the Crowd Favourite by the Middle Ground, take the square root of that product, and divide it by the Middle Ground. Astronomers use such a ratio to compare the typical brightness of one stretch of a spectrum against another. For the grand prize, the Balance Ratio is 1.04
